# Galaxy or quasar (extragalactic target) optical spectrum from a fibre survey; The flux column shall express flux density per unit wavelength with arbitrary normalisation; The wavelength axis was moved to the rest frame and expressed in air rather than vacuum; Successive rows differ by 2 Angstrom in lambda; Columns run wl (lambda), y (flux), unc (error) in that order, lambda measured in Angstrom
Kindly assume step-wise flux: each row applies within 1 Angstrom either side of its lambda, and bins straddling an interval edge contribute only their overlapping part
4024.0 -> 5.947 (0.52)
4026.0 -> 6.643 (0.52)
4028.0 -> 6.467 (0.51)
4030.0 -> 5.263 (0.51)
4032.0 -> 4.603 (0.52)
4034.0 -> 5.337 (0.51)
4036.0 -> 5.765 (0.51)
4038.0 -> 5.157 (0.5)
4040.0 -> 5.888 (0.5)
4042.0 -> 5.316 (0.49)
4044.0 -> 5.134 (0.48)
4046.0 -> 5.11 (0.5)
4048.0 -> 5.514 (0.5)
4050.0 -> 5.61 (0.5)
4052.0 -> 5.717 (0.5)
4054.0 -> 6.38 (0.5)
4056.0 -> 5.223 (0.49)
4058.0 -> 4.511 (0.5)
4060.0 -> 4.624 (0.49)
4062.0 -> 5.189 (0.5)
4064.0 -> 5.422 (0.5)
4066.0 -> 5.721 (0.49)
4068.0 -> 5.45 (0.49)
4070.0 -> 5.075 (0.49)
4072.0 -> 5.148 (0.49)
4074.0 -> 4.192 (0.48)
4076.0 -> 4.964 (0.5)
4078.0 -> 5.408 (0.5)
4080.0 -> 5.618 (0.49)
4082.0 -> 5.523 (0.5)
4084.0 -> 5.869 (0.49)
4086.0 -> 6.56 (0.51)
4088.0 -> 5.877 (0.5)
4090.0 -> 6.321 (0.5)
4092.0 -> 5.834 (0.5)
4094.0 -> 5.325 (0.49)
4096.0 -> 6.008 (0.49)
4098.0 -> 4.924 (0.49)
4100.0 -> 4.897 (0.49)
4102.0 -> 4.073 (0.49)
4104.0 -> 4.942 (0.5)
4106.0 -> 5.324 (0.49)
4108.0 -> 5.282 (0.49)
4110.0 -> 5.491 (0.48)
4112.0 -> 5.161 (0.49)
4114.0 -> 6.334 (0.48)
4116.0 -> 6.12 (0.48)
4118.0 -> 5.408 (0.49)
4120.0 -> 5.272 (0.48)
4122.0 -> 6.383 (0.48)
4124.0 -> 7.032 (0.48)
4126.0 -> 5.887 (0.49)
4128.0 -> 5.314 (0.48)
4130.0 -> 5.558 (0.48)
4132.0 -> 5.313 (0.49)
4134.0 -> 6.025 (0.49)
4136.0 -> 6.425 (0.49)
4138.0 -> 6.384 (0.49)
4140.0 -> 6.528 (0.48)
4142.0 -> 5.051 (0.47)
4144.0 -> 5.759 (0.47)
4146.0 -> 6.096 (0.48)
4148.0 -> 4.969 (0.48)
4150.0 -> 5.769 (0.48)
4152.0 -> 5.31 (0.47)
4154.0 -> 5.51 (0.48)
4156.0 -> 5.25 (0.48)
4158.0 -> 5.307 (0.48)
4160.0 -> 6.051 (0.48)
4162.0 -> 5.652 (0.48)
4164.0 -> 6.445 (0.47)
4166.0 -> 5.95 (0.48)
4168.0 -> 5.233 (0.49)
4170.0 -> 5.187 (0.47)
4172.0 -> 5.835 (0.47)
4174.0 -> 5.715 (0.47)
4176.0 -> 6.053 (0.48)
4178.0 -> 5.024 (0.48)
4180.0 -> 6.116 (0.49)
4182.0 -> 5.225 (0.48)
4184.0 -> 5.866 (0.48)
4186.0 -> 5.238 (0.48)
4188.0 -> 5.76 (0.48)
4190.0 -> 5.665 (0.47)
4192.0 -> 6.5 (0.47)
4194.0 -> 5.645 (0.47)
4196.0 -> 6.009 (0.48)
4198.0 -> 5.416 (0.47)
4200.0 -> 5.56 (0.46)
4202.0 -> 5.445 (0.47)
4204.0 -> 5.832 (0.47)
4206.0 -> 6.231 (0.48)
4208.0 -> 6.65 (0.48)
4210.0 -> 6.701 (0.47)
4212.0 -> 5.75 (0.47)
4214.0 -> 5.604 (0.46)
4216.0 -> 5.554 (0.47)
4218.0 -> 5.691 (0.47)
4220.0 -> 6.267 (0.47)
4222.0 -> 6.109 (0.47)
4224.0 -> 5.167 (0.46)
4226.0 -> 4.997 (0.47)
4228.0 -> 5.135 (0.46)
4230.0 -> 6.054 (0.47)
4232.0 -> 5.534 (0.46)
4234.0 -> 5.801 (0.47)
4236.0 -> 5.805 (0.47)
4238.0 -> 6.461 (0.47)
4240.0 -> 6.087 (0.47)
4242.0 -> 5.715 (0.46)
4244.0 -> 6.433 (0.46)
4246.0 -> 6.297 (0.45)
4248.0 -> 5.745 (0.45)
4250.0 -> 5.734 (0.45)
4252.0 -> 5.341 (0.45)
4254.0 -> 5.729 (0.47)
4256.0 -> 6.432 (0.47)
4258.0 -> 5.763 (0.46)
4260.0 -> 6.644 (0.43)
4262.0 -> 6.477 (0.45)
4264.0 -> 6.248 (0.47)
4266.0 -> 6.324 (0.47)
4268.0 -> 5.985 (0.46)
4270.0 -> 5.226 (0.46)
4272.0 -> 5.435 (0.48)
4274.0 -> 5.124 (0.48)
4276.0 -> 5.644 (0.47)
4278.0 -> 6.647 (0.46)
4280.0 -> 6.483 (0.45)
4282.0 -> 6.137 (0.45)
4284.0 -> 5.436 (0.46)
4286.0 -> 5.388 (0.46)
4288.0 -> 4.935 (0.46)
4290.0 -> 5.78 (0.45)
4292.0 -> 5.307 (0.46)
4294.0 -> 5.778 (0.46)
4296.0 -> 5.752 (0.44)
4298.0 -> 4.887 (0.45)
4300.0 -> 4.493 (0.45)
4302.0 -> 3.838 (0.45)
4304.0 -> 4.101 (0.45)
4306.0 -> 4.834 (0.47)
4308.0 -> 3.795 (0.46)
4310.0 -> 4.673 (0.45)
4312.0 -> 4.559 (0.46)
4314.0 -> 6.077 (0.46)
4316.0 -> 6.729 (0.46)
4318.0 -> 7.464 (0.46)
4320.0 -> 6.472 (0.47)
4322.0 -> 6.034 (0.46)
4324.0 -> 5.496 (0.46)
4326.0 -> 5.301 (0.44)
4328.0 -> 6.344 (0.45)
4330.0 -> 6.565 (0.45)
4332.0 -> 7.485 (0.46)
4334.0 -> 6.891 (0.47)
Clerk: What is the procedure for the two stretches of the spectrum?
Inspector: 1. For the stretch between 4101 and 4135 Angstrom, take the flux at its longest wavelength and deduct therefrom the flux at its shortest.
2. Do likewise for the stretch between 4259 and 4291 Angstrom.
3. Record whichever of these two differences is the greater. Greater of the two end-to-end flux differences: 2.0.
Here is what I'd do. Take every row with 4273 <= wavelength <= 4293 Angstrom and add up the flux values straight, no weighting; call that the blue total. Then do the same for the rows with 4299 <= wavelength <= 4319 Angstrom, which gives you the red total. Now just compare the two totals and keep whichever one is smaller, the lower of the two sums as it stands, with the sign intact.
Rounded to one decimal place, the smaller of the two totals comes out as 50.6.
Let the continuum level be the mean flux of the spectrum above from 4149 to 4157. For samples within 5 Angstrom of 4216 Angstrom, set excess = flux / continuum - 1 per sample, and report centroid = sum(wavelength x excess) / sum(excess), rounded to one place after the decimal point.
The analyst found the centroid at 4217.4 Angstrom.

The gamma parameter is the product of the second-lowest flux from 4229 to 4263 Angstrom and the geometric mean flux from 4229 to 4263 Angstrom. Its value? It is 33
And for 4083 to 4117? 27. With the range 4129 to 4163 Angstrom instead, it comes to 29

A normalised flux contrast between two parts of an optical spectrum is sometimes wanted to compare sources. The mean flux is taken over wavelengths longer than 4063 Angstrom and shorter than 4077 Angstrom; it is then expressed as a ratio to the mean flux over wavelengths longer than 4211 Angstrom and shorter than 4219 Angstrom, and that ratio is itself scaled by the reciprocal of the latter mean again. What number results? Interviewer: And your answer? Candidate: 0.161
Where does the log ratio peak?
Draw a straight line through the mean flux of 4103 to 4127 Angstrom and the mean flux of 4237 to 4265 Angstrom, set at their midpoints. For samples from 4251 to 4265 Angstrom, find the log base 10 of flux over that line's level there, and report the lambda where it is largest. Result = 4260.0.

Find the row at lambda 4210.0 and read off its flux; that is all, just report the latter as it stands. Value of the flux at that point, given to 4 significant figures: 6.701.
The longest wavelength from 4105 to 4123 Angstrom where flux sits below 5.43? 4120.0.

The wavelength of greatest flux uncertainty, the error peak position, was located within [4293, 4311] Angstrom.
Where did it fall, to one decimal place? 4306.0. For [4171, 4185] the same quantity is 4180.0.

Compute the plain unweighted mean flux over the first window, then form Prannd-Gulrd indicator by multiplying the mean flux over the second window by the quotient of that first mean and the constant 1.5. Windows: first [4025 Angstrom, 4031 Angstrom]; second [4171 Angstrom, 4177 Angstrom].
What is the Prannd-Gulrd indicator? 24.0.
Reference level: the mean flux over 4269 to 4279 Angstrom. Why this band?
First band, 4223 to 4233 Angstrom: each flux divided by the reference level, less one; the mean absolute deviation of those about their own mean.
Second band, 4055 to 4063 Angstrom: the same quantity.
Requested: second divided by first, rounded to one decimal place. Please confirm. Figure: 1.0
